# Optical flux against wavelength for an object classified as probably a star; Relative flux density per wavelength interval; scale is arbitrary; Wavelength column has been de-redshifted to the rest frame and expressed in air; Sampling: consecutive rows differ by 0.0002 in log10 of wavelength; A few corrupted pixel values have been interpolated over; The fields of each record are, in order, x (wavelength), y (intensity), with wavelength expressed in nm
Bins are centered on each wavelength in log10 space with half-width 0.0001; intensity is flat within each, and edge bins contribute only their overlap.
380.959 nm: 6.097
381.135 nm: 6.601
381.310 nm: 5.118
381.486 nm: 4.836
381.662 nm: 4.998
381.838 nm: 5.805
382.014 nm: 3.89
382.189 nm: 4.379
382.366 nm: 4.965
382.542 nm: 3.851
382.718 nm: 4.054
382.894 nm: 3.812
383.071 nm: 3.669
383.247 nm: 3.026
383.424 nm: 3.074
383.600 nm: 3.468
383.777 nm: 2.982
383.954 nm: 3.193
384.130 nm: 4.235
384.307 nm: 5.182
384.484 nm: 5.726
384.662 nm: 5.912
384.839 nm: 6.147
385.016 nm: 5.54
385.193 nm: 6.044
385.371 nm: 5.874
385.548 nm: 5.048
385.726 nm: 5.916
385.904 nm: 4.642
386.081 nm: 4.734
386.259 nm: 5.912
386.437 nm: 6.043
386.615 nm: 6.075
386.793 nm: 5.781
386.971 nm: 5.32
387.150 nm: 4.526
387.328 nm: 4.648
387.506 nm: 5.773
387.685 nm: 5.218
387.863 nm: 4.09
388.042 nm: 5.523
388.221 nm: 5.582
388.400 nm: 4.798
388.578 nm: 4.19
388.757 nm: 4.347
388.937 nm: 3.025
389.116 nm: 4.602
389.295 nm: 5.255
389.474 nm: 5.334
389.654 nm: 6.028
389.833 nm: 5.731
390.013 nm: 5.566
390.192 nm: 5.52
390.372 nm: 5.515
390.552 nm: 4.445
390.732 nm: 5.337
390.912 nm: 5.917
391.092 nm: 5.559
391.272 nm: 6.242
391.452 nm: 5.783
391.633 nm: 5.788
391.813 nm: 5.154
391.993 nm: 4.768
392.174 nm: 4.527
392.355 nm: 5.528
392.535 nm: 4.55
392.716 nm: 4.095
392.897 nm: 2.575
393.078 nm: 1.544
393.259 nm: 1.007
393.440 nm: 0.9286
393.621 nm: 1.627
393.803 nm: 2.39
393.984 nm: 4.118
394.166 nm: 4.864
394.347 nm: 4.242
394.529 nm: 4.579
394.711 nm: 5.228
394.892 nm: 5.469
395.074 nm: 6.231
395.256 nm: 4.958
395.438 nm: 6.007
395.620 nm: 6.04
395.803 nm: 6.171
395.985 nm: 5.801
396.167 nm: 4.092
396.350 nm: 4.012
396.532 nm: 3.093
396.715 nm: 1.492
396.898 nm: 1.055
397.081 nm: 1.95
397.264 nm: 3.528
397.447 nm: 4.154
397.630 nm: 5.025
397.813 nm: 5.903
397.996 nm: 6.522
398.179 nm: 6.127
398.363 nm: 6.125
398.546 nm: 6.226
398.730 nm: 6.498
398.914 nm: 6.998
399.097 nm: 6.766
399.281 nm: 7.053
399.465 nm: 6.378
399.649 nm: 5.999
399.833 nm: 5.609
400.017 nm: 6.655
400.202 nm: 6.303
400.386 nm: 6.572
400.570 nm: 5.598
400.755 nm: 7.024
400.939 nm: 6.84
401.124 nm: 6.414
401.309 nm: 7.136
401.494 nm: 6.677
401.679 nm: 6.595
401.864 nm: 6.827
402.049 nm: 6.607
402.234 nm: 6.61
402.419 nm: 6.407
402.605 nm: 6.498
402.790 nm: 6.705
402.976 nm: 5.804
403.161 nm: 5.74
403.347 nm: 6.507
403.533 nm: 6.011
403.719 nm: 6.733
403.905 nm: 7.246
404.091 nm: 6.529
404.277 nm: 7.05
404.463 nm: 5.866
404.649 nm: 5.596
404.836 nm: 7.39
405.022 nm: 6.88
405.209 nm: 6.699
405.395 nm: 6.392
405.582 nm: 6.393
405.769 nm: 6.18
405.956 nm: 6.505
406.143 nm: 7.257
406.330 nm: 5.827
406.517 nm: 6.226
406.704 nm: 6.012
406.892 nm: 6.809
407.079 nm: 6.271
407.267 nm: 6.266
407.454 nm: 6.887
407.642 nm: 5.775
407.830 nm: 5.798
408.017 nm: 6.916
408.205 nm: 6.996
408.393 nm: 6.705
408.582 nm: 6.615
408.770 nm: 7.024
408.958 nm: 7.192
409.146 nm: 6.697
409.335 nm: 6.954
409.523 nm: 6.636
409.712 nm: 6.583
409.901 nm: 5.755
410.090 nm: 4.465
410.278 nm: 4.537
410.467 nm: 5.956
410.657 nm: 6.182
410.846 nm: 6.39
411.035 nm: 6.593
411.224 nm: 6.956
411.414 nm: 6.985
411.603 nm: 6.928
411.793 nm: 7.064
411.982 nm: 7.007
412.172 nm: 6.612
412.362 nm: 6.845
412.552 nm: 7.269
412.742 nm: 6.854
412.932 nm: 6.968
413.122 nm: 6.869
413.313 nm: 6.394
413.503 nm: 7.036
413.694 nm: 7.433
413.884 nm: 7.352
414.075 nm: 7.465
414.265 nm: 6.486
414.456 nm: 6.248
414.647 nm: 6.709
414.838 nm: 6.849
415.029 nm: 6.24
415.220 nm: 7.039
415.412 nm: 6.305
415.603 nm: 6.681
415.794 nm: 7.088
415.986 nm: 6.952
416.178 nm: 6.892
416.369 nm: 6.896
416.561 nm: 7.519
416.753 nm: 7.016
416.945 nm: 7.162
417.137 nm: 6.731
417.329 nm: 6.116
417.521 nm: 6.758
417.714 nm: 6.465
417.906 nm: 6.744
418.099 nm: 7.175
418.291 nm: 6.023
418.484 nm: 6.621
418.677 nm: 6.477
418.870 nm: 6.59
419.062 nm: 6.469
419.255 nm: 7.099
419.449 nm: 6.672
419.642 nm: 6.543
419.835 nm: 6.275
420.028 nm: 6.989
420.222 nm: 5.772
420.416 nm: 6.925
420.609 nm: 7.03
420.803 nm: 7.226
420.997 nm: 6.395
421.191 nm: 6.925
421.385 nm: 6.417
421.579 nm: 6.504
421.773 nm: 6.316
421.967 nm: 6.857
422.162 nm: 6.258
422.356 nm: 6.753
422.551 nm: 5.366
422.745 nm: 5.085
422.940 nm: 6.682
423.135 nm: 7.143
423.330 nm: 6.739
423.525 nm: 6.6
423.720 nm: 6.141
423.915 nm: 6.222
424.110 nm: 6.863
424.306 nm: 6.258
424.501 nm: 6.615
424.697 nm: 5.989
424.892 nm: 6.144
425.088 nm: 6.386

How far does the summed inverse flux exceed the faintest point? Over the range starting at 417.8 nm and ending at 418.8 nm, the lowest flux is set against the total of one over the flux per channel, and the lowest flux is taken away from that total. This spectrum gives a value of -5.3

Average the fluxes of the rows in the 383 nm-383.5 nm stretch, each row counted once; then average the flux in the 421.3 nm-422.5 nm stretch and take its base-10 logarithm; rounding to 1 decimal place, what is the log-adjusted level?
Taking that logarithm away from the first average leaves 2.4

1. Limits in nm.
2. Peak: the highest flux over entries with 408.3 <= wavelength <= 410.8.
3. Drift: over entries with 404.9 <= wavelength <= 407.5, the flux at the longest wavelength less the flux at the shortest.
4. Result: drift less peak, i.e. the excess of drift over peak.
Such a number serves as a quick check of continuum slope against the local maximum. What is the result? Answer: -7.2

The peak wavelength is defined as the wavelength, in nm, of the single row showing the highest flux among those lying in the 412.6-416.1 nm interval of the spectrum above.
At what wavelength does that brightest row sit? 414.075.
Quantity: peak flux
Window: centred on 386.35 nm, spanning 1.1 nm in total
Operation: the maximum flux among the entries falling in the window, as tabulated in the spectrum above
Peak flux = 6.075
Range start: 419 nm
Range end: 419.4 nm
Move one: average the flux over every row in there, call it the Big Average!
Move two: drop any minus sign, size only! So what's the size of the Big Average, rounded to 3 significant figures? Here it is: 6.78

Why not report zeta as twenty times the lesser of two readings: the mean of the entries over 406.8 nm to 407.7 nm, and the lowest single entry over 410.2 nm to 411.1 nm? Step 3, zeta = 91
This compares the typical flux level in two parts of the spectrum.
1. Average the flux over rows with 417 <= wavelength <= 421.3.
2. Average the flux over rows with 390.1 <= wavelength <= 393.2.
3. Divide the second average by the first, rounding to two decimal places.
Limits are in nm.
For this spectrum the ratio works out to 0.73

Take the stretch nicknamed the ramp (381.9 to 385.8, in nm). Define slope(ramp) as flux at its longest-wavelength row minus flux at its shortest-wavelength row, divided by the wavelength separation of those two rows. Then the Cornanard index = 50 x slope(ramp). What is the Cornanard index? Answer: 27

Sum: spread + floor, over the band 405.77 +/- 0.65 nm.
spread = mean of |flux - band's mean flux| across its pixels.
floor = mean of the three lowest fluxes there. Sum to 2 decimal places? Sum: 6.44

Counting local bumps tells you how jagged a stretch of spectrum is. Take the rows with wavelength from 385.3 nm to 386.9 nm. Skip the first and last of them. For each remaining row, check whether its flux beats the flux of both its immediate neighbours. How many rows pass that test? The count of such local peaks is 2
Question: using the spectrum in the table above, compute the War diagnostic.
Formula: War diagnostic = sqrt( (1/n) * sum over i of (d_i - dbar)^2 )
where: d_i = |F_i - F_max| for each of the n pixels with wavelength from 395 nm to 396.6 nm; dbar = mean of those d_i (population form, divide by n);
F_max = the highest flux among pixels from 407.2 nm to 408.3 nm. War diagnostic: 1.10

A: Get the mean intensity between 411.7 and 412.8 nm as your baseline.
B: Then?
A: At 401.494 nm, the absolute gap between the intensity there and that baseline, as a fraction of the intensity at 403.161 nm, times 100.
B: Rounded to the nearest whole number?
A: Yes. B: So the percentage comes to 5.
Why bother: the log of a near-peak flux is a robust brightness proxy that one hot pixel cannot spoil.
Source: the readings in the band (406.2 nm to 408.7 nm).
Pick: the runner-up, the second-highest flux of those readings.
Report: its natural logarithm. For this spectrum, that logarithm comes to 1.934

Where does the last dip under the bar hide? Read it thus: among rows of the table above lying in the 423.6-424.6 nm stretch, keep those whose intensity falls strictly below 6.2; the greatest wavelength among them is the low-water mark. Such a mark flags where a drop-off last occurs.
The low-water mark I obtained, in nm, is 423.720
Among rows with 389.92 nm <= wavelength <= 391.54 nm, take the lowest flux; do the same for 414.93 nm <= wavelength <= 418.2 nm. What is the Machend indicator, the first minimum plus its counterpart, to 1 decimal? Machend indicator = 10.6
